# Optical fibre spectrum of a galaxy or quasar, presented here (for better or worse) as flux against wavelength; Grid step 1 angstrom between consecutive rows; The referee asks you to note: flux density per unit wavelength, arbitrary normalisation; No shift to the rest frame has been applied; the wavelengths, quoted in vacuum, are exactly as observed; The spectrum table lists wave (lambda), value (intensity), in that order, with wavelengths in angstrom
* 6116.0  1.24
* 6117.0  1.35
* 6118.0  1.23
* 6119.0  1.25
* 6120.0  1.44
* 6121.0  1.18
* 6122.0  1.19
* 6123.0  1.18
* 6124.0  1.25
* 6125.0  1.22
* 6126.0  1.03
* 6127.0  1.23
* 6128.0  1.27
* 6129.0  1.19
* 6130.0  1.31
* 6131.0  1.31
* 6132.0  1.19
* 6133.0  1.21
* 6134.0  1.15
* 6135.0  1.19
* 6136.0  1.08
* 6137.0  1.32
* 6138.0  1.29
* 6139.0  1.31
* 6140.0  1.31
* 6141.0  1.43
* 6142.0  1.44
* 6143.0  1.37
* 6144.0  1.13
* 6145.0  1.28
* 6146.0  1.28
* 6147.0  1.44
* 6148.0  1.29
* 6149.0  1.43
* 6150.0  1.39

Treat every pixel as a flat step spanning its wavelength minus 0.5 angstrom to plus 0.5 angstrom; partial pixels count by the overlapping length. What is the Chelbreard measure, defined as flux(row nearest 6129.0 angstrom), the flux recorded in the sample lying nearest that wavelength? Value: 1.19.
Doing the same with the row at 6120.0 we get 1.44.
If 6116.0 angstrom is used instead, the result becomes 1.24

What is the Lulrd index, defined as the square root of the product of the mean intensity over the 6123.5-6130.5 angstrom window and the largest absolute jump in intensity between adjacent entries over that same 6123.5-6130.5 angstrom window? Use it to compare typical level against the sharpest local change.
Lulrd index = 0.493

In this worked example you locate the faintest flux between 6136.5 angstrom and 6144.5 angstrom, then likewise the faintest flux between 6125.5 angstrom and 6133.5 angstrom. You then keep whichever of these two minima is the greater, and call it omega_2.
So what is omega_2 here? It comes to 1.13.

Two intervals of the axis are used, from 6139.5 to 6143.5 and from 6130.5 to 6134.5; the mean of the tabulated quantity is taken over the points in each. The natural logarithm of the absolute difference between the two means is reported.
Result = -1.8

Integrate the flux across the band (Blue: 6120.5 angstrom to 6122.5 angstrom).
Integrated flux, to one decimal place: 2.4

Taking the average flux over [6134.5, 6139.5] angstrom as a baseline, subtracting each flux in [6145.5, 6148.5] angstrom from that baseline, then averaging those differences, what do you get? -0.10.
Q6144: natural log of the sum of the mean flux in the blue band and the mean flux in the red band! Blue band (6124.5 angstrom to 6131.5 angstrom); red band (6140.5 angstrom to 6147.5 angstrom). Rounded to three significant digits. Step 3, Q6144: 0.941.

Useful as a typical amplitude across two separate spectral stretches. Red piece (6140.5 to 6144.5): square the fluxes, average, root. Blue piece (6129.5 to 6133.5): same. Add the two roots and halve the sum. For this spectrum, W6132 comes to 1.30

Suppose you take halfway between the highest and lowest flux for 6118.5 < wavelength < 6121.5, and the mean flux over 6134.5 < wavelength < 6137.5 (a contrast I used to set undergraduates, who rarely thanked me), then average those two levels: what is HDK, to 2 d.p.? 1.25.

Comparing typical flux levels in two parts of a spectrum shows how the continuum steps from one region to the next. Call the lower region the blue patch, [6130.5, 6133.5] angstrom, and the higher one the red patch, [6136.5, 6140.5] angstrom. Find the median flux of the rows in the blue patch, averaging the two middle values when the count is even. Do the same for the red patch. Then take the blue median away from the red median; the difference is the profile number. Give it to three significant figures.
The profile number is 0.100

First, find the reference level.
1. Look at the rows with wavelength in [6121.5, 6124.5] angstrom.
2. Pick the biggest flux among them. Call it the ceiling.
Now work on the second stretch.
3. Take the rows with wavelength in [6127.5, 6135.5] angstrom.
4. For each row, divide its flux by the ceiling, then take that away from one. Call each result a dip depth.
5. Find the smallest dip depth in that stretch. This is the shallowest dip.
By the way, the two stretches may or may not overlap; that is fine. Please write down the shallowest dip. -0.048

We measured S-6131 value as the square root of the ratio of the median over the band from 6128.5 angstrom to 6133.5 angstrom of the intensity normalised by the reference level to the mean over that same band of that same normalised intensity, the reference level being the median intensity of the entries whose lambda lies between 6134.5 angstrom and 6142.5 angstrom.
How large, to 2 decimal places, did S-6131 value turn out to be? 0.99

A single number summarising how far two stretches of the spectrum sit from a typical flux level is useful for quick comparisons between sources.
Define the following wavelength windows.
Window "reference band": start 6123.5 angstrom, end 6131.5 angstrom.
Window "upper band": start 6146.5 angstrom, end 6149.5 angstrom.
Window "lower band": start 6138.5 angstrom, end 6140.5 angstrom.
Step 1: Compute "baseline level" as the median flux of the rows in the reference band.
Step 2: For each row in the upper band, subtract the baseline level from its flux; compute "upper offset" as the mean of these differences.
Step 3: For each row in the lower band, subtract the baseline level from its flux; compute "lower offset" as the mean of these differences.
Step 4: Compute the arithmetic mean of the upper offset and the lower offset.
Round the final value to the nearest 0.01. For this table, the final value 0.11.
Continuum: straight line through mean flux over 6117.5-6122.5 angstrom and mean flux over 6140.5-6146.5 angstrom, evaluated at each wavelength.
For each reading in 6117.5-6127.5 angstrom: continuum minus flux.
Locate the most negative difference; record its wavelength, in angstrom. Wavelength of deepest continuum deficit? 6120.0 angstrom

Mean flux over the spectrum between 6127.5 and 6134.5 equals 1.23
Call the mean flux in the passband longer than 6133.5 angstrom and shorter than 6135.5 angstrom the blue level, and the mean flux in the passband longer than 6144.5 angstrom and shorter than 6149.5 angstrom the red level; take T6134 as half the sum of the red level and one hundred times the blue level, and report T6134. 59.2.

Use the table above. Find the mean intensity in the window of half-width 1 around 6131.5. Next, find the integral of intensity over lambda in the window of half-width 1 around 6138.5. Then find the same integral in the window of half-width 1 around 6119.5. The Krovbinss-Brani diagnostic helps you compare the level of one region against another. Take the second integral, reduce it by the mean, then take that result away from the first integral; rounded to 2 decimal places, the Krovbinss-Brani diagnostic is 1.16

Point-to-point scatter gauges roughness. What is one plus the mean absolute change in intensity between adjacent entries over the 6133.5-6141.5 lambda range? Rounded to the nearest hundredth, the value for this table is 1.08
